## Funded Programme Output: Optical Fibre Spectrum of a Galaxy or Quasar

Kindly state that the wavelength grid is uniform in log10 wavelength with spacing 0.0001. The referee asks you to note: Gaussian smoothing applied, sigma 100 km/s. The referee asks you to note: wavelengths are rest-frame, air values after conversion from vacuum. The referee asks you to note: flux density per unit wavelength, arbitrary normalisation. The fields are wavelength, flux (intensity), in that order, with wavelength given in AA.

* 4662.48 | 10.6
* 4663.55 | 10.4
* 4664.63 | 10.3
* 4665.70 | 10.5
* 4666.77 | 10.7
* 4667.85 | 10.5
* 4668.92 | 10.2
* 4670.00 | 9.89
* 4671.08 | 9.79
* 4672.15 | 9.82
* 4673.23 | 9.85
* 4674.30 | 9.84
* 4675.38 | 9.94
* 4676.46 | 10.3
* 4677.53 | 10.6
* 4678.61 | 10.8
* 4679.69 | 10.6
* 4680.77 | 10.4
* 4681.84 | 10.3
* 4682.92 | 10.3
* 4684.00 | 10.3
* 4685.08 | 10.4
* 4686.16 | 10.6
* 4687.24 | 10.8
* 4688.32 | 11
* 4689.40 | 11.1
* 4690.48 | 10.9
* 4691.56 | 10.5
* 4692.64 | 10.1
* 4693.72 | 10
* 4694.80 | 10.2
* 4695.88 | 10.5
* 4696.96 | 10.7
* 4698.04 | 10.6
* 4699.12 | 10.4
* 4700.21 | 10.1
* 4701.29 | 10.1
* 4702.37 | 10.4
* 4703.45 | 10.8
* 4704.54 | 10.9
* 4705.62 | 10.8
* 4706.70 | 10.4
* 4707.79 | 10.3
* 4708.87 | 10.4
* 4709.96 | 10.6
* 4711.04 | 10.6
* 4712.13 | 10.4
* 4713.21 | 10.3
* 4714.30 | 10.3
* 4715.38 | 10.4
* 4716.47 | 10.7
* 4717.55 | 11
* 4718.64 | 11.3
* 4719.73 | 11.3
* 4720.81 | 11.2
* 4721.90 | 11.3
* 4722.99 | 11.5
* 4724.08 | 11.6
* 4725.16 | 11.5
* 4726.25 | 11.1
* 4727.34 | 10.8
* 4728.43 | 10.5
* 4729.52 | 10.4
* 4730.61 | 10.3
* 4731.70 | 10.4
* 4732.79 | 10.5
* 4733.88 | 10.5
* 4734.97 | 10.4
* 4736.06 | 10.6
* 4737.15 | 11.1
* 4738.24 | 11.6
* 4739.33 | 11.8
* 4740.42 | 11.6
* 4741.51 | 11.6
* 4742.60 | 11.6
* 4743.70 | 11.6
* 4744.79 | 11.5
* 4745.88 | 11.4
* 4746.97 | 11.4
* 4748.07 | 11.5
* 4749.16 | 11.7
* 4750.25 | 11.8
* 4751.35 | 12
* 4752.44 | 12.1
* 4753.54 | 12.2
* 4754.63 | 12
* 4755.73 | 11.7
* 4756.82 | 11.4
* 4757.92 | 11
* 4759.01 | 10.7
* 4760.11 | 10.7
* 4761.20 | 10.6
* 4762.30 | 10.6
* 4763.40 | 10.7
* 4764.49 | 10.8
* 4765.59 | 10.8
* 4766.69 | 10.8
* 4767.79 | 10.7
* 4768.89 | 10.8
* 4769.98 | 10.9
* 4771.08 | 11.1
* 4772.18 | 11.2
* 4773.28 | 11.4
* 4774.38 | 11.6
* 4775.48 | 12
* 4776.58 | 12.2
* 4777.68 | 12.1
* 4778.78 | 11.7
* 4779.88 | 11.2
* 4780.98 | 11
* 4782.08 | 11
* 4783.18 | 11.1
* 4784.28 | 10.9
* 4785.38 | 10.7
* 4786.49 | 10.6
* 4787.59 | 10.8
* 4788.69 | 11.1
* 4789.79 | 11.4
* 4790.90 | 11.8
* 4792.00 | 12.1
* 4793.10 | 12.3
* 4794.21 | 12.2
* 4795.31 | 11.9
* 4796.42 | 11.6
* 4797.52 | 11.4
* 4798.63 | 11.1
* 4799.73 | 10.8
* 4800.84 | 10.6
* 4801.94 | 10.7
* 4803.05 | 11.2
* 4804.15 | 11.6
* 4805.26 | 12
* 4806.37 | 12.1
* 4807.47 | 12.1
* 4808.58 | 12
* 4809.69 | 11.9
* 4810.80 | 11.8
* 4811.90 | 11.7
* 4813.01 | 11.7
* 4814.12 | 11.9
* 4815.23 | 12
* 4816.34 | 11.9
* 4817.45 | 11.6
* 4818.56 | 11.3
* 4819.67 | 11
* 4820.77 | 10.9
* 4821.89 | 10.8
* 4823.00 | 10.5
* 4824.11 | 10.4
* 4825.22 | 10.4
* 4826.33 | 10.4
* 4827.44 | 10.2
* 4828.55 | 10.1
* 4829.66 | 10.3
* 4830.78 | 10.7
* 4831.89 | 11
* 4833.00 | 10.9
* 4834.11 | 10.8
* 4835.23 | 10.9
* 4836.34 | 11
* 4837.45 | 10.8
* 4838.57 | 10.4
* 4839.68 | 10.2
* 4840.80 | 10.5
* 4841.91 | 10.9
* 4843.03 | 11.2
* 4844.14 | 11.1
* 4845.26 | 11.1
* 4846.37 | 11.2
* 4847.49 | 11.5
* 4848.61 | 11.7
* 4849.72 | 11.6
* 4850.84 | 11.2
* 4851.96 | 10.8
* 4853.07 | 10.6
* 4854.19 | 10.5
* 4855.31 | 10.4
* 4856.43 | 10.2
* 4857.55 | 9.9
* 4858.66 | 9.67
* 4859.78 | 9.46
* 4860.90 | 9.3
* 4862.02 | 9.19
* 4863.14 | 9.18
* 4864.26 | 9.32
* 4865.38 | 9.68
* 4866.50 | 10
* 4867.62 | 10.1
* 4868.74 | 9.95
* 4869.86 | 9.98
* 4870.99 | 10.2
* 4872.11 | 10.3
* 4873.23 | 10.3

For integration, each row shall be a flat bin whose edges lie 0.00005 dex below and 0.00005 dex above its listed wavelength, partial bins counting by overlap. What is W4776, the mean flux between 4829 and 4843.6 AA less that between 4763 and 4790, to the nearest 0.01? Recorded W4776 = -0.41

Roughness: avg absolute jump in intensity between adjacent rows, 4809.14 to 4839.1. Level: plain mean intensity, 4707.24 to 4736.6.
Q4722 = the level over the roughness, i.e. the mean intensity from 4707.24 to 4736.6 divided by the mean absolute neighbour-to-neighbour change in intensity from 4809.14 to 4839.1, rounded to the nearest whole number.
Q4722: 65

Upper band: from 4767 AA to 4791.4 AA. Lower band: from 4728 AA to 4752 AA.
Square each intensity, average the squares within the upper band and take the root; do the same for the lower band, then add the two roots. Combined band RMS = 22.4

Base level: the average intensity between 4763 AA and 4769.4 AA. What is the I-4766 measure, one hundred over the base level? 9.29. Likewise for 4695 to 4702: 9.62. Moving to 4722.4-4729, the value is 8.96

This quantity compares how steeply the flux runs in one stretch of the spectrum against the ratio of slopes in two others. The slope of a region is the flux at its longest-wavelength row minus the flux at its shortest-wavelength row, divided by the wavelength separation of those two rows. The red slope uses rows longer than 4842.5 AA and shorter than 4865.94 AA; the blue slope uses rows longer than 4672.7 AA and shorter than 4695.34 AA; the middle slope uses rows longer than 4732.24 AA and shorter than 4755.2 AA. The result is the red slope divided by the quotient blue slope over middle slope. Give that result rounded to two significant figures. -0.29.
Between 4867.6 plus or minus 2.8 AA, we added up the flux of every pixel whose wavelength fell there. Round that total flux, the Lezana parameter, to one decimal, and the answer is 49.7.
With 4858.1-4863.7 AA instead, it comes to 46.8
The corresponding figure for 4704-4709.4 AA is 52.8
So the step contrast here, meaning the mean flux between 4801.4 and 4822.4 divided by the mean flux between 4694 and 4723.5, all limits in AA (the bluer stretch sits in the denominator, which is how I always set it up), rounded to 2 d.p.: 1.09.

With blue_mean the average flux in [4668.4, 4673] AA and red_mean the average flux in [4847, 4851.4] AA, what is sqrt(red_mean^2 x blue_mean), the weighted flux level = 36.2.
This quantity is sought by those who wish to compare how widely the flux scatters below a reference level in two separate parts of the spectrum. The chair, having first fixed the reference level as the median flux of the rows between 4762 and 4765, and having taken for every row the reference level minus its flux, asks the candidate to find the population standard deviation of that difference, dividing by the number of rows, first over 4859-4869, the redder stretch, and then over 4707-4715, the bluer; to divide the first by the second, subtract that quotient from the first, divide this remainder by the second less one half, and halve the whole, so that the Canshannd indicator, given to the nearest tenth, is 3.2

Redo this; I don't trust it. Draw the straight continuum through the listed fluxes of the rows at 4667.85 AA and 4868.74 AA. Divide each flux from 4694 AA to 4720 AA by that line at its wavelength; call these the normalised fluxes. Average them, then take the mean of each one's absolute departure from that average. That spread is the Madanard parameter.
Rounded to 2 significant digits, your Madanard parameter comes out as 0.025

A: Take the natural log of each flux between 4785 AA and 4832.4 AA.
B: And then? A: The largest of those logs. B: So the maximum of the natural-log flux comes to 2.51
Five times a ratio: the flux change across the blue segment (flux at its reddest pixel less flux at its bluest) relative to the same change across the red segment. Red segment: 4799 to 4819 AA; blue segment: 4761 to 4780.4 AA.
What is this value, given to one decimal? 6.0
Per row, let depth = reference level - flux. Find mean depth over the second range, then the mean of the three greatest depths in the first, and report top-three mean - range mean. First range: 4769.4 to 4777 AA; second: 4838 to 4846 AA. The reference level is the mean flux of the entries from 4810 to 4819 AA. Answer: -0.3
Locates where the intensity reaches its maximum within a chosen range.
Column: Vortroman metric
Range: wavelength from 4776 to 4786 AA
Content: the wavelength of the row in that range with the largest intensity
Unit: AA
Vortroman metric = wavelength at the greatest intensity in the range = 4776.58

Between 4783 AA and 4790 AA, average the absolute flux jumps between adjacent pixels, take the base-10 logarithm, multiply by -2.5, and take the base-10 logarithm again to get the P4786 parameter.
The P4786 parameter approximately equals 0.220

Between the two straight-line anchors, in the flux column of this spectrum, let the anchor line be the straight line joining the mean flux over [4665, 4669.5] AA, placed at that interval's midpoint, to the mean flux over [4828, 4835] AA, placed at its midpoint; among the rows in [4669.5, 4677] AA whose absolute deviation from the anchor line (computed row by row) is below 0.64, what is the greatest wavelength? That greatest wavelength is 4676.46 AA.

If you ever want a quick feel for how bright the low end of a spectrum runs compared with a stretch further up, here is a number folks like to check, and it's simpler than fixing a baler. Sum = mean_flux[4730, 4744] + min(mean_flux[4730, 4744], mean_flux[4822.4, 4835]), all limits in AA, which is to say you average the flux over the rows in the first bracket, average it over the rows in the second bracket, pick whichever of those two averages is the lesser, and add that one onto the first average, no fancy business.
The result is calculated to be 21.6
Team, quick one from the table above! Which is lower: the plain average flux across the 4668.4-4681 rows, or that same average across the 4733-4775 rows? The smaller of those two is 10.2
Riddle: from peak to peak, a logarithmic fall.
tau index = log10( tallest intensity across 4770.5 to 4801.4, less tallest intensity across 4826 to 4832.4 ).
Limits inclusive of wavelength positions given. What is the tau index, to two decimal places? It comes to 0.11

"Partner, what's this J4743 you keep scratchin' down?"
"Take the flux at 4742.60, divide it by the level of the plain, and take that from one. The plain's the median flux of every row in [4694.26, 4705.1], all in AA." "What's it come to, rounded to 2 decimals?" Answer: -0.11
